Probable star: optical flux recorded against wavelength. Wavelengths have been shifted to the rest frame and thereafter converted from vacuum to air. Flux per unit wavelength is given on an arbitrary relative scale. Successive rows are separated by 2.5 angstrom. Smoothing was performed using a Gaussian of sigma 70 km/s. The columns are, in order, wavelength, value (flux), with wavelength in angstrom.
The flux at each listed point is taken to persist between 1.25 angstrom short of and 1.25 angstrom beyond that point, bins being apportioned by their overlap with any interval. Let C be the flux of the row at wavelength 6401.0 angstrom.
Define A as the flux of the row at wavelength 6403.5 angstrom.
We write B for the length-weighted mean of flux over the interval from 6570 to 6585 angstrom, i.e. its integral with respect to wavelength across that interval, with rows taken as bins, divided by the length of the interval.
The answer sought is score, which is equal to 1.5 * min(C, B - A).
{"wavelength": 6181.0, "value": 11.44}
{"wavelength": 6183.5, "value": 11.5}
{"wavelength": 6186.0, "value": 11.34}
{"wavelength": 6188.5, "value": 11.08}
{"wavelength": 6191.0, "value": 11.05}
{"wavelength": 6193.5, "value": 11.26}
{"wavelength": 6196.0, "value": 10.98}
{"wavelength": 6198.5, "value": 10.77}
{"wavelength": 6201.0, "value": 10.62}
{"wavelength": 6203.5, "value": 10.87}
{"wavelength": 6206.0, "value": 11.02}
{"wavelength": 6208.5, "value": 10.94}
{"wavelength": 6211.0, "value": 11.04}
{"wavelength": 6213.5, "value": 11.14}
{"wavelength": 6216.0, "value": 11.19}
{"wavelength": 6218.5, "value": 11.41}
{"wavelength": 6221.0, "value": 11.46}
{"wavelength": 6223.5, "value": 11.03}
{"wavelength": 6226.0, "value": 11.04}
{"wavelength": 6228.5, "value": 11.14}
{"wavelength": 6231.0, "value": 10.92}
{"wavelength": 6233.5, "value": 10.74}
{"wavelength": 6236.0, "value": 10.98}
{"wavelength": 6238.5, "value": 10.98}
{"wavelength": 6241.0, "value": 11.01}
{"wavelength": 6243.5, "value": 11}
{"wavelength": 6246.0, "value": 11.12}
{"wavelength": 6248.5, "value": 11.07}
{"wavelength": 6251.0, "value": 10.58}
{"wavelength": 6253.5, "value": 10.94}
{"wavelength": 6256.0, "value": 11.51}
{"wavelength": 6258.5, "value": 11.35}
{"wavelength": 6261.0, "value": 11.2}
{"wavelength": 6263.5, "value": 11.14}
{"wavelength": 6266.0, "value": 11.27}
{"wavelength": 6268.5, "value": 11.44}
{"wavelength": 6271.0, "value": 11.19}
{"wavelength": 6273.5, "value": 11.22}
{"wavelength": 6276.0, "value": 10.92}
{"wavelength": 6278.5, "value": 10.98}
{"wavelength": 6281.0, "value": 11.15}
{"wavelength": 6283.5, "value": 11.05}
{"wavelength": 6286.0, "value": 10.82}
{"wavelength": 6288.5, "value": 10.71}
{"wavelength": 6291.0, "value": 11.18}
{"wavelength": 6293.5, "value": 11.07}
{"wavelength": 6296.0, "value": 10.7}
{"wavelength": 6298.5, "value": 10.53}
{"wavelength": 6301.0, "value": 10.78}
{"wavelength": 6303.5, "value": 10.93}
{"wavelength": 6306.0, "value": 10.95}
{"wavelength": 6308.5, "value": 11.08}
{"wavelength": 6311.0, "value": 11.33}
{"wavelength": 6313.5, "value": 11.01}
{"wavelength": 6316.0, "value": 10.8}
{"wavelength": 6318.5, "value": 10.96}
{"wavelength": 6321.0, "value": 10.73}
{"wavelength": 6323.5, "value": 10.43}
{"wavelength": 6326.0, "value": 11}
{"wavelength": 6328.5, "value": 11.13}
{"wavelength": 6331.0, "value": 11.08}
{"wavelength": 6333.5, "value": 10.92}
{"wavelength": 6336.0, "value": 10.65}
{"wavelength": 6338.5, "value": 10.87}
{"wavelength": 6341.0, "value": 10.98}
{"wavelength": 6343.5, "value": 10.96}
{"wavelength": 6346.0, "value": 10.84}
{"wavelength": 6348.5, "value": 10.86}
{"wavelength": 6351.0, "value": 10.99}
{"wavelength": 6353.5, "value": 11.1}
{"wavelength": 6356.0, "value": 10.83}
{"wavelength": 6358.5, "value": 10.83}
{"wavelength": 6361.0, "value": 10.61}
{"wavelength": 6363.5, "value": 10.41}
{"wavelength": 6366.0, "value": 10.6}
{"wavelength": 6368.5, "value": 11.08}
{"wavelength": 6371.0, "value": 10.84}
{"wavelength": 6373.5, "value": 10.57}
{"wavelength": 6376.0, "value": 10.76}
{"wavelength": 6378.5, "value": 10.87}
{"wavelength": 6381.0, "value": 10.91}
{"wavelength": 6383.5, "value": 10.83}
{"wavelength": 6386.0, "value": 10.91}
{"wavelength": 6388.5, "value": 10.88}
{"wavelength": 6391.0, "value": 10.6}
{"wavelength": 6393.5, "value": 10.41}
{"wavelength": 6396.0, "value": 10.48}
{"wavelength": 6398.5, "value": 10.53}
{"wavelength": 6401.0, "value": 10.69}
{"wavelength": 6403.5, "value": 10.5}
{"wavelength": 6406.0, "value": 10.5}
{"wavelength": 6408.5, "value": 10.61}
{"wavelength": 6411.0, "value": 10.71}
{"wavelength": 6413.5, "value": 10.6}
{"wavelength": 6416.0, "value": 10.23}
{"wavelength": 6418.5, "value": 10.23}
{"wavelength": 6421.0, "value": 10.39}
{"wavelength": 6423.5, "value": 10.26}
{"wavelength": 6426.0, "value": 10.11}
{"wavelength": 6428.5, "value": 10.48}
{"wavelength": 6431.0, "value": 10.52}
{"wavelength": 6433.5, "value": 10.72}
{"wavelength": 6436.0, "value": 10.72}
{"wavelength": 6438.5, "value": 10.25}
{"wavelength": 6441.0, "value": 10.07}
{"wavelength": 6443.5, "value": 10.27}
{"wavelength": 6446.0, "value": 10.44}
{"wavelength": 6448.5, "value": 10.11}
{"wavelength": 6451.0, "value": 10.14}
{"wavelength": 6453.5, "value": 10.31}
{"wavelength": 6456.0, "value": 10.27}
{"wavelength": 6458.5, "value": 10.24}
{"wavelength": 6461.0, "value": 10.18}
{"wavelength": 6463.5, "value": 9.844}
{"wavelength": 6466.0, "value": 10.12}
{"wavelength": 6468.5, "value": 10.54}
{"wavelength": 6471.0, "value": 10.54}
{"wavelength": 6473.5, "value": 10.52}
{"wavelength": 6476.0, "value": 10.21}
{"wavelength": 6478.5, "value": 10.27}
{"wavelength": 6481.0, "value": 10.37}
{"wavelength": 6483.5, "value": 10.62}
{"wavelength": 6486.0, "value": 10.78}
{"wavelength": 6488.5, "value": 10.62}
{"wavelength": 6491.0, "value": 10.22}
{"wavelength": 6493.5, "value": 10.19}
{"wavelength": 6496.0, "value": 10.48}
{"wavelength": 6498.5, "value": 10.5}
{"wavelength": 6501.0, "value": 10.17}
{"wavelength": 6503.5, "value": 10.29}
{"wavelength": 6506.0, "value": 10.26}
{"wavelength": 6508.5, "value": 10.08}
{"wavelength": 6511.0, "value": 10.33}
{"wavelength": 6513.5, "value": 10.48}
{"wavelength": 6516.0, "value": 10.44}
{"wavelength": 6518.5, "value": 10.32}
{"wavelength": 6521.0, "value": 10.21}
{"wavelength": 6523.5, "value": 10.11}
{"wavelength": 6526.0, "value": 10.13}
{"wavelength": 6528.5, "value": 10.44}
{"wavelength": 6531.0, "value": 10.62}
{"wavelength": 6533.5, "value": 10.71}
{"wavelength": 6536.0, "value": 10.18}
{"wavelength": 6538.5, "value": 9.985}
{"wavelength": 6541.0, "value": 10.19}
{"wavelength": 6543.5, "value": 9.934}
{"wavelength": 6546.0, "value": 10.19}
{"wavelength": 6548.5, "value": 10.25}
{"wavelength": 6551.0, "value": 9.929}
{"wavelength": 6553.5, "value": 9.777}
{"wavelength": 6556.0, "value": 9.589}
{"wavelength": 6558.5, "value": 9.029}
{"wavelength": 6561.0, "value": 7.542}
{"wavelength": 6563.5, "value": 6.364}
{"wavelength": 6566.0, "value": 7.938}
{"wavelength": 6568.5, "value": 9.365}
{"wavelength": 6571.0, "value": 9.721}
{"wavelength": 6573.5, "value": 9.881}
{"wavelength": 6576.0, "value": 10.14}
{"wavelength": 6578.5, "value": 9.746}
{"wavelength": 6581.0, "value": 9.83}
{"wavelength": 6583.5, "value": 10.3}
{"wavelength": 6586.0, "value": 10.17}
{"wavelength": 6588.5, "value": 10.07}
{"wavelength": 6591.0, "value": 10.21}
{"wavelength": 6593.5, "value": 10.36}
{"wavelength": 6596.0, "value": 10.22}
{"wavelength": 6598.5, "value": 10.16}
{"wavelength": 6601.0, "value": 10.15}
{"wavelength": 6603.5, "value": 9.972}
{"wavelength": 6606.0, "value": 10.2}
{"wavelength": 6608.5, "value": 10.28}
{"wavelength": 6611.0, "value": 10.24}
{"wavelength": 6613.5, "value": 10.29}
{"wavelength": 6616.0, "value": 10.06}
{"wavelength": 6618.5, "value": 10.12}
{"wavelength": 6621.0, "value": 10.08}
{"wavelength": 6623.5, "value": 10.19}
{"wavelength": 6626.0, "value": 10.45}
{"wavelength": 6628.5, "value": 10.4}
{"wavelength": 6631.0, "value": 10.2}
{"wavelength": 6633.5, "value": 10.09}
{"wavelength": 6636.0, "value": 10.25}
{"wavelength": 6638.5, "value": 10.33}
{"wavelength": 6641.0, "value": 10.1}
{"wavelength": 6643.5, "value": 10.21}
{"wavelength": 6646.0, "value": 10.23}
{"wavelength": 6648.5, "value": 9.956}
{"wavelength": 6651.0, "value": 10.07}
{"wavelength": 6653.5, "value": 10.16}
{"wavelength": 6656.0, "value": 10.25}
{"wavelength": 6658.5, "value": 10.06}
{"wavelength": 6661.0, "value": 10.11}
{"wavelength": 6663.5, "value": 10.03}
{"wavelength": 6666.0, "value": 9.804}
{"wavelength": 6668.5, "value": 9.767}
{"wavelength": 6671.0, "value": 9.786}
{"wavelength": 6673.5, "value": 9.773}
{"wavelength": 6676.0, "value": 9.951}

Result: -0.8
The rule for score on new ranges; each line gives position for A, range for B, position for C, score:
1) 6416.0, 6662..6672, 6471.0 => -0.6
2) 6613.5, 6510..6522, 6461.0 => 0.1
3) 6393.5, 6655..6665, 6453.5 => -0.5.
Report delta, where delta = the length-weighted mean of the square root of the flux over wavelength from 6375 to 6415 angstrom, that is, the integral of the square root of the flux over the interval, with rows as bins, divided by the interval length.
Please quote 3.27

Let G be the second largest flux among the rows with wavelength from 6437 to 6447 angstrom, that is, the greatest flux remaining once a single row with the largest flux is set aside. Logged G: 10.27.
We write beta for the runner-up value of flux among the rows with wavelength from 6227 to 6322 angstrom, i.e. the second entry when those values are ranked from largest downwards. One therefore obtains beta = 11.44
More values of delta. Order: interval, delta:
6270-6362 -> 3.30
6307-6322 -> 3.31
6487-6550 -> 3.21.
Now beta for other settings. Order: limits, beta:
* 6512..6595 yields 10.62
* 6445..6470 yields 10.44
